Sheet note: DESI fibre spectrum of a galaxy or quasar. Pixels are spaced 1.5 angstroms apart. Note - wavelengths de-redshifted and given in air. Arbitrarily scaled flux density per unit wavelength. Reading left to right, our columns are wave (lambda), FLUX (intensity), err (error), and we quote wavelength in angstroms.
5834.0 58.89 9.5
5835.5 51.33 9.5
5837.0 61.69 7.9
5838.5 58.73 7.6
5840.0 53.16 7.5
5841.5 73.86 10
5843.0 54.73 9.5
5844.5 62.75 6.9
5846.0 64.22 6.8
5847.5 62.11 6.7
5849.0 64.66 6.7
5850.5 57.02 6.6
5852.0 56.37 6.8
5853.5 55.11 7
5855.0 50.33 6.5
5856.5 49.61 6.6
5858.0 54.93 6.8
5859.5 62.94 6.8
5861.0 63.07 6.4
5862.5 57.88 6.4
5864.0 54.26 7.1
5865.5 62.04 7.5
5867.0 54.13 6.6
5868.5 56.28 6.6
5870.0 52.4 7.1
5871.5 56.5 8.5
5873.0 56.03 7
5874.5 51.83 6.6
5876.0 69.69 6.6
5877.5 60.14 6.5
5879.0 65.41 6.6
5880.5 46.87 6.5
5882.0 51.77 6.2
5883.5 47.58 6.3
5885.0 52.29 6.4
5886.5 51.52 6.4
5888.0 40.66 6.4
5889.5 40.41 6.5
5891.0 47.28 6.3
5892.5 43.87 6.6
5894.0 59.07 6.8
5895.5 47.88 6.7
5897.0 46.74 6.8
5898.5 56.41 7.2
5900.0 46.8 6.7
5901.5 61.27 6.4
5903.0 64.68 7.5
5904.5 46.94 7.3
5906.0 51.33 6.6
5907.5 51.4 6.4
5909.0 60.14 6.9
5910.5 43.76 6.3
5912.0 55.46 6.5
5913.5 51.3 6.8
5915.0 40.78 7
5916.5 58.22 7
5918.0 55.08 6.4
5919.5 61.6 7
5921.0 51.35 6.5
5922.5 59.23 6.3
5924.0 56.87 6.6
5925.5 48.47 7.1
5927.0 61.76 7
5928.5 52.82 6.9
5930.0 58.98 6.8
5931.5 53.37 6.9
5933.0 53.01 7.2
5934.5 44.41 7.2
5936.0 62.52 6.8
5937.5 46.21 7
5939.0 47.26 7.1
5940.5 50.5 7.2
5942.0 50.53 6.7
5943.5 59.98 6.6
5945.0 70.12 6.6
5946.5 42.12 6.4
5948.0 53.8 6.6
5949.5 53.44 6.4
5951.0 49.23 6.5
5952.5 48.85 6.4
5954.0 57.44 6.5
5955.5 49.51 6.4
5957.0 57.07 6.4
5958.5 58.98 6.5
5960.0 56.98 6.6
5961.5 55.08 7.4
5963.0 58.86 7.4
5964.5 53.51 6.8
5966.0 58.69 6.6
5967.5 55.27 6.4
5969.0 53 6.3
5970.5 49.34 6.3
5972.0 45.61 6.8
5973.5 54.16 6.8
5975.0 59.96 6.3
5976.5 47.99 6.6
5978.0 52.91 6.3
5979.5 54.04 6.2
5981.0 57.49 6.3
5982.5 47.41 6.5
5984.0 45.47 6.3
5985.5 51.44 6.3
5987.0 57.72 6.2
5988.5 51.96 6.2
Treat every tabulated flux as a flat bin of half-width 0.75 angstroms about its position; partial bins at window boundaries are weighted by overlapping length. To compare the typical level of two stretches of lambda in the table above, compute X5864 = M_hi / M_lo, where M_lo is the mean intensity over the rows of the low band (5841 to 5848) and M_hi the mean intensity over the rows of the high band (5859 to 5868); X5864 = 0.93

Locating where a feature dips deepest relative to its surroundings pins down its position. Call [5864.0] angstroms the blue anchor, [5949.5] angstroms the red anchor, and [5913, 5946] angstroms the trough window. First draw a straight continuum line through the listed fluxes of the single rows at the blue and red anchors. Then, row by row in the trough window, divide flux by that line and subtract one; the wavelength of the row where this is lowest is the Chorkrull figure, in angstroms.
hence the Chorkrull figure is 5915.0 angstroms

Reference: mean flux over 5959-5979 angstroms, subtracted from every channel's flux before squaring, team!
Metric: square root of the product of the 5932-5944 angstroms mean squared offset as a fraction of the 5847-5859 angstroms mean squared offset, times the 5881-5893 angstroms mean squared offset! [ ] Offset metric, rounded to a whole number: 10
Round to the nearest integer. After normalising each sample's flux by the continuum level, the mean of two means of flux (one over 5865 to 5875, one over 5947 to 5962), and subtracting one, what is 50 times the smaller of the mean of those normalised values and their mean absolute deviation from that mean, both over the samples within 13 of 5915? -1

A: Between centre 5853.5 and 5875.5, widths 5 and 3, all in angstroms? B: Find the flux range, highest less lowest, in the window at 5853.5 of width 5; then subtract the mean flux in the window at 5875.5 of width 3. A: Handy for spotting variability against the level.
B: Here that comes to -55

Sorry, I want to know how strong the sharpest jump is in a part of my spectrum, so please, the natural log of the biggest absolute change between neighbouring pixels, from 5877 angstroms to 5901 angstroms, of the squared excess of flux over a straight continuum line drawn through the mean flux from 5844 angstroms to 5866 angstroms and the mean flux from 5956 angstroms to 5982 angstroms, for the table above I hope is 5.5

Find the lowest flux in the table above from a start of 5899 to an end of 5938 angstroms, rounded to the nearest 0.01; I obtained 40.78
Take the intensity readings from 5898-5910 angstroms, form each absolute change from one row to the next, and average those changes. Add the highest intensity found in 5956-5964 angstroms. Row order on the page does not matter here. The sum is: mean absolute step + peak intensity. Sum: 67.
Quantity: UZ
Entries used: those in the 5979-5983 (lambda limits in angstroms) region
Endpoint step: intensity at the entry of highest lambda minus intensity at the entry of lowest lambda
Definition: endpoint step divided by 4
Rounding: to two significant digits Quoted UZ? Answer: -1.7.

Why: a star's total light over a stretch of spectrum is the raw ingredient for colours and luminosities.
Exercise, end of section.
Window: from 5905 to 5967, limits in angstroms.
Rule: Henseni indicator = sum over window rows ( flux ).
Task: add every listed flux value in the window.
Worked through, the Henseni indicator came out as 2210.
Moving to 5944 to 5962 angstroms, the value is 653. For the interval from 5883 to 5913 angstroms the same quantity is 1015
